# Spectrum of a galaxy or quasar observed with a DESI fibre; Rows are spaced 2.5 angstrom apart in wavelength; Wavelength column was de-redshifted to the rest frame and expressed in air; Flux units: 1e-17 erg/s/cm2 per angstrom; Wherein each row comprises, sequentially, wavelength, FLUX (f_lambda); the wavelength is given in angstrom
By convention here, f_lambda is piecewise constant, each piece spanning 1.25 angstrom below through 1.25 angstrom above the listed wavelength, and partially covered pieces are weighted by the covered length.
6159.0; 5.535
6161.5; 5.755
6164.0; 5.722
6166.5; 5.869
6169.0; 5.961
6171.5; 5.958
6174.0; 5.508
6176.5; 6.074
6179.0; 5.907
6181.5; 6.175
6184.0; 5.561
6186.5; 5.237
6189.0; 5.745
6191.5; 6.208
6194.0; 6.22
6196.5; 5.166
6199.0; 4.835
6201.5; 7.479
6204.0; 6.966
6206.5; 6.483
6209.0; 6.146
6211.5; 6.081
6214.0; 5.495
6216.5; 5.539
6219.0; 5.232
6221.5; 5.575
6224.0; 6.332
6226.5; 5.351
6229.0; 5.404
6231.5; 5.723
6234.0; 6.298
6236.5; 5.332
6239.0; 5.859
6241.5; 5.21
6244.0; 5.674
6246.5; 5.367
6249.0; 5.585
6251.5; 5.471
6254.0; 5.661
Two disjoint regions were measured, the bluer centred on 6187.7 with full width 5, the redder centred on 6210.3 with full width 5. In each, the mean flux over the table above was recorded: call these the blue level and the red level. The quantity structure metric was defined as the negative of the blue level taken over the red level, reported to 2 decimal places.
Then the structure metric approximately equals -0.90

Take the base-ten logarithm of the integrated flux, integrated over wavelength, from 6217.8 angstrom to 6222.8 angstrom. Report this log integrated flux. 1.43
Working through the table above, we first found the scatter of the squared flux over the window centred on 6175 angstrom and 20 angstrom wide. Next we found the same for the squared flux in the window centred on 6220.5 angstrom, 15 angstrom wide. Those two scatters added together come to 7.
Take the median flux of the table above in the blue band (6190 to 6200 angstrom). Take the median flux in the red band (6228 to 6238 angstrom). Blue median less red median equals 0.12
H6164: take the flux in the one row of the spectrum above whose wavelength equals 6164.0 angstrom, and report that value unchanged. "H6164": 5.722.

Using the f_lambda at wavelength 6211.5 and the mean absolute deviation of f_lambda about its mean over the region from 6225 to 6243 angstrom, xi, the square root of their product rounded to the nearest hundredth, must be 1.38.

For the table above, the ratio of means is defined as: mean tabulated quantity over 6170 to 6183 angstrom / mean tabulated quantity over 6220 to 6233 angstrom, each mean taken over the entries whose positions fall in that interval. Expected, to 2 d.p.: 1.04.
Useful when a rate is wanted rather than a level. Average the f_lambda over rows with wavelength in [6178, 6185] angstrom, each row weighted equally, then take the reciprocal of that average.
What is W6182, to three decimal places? 0.170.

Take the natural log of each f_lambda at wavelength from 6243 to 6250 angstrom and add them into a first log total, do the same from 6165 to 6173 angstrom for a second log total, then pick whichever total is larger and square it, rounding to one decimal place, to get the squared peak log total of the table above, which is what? 28.5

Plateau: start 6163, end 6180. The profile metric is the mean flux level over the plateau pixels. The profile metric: 5.86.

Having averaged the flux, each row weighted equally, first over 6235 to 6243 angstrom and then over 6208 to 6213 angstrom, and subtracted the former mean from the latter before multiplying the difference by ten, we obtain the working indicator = 6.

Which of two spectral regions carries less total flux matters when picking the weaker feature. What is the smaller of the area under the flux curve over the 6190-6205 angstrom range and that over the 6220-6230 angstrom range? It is 57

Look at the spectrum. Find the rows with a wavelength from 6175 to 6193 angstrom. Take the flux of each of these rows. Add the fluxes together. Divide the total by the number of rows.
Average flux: 5.8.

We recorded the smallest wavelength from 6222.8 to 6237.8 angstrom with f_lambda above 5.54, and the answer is 6224.0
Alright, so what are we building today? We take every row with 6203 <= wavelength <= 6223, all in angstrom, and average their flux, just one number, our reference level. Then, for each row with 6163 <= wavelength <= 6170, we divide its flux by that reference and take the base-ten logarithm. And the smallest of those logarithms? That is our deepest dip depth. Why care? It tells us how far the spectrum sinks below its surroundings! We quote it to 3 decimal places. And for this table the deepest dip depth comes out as -0.016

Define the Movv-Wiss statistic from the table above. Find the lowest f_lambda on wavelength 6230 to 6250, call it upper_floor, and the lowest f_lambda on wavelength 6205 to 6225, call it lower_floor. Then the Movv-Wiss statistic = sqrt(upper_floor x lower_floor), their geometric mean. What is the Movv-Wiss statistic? 5.22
